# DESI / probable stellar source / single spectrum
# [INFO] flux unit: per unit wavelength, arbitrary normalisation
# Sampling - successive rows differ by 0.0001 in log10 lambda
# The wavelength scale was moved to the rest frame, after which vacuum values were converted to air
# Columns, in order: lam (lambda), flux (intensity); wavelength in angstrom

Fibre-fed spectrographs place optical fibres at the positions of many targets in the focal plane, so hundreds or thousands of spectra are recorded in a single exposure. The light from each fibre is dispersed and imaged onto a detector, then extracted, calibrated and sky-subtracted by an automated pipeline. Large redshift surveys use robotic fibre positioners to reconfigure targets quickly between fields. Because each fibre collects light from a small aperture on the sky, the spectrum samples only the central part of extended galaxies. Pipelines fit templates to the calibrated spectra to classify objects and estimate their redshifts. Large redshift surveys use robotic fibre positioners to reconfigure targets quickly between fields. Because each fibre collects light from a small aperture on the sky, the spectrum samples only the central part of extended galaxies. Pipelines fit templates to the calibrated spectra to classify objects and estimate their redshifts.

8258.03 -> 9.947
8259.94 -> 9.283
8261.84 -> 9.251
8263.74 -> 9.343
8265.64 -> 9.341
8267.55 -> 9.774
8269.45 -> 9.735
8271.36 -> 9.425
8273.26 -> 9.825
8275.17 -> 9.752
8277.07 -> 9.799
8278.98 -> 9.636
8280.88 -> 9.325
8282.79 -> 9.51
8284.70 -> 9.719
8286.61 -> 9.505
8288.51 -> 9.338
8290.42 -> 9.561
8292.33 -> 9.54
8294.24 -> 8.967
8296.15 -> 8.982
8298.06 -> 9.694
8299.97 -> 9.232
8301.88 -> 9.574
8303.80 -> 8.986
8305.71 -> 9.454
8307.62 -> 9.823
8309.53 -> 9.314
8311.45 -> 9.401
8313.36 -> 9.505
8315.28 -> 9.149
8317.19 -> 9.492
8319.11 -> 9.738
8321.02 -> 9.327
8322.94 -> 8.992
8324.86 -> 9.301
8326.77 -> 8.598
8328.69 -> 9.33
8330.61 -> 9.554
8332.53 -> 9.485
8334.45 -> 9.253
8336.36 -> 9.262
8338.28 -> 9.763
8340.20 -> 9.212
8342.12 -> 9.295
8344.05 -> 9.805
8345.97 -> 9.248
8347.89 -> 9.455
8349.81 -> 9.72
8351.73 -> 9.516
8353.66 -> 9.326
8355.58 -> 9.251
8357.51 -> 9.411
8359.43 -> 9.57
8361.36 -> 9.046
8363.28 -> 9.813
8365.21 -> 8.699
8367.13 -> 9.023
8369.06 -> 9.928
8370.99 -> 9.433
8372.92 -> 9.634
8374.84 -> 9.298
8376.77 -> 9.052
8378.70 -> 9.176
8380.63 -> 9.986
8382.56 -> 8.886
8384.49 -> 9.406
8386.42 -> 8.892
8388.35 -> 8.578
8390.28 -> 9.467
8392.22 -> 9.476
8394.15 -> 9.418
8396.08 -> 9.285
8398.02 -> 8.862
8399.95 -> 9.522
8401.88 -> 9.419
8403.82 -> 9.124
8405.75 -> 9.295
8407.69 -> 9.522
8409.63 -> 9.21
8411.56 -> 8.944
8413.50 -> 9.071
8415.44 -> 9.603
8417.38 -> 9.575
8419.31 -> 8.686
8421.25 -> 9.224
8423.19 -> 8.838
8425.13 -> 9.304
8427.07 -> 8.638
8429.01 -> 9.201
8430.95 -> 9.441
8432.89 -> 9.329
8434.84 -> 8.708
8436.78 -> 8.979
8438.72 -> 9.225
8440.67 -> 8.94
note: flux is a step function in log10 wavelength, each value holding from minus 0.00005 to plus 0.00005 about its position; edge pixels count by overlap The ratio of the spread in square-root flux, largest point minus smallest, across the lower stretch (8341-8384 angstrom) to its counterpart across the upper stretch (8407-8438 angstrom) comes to 1.3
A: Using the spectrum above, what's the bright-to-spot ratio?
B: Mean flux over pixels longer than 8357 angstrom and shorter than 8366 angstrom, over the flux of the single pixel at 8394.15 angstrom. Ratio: 0.99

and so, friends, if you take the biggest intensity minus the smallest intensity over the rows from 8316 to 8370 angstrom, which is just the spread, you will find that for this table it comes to 1.3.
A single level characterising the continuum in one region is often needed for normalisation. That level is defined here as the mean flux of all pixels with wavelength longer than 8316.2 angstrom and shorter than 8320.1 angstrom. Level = 9.6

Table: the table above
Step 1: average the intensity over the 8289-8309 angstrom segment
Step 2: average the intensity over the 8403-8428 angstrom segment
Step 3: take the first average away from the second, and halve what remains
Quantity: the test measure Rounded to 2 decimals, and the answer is -0.11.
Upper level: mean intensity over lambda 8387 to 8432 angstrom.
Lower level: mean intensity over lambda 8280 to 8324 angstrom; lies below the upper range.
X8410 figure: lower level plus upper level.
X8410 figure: 18.6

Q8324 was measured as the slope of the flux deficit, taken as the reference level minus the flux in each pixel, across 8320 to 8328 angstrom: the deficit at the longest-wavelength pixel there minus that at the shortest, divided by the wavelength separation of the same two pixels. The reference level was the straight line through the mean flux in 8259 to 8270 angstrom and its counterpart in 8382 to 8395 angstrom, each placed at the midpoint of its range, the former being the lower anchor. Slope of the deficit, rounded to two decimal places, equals 0.12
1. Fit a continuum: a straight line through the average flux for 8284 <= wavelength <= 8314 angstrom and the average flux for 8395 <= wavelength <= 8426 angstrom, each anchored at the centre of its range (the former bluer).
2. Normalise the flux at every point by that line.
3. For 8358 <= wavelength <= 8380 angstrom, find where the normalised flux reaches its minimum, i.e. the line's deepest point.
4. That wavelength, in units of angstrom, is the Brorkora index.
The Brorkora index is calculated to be 8365.21 angstrom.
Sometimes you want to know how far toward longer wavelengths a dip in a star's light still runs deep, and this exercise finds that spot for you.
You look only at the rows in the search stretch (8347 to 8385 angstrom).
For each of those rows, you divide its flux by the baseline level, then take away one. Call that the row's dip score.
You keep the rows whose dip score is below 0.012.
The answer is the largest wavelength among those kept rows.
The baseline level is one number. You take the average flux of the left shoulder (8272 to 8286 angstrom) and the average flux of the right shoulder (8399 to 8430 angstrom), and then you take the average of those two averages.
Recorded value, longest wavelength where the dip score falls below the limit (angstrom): 8384.49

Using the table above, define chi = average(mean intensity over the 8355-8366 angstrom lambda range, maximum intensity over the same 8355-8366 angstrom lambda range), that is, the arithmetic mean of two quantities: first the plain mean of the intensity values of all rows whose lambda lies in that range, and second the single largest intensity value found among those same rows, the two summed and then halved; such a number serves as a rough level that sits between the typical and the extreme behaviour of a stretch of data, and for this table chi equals 9.56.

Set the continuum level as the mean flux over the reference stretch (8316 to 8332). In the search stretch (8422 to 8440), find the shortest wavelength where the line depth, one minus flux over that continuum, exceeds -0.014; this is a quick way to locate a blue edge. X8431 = 8423.19 angstrom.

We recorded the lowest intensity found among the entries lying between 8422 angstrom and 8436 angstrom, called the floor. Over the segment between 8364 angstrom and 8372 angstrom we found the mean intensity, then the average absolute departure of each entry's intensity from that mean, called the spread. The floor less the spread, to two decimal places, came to 8.23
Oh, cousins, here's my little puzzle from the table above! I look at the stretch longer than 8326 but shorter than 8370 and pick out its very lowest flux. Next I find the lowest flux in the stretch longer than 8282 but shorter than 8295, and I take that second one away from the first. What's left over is -0.4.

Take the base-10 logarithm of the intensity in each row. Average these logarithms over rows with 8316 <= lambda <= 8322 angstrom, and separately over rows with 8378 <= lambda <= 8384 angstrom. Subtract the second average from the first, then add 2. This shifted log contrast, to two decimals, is 2.01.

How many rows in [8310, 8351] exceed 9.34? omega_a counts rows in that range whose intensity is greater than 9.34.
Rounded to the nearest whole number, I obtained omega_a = 10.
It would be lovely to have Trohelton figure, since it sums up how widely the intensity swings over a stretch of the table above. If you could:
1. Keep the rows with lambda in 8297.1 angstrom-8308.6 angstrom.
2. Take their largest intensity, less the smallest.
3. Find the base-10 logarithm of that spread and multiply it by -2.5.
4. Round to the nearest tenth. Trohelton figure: 0.2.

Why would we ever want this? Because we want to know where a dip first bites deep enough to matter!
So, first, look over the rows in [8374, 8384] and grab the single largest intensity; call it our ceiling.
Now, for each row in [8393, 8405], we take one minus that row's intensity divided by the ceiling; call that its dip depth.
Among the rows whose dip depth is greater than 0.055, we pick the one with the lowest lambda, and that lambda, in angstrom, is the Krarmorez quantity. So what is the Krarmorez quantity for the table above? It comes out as 8394.15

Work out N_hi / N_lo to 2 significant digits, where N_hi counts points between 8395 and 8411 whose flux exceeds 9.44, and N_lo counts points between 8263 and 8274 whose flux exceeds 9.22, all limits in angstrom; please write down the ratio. 0.33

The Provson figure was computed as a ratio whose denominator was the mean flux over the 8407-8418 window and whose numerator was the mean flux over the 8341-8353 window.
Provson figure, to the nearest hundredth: 1.02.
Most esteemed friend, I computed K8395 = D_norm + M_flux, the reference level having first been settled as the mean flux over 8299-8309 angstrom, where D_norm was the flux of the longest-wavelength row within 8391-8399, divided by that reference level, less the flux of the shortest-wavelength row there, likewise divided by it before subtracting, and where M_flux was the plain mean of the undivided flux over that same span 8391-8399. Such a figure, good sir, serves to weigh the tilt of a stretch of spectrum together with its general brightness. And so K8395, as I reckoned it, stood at 9.20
